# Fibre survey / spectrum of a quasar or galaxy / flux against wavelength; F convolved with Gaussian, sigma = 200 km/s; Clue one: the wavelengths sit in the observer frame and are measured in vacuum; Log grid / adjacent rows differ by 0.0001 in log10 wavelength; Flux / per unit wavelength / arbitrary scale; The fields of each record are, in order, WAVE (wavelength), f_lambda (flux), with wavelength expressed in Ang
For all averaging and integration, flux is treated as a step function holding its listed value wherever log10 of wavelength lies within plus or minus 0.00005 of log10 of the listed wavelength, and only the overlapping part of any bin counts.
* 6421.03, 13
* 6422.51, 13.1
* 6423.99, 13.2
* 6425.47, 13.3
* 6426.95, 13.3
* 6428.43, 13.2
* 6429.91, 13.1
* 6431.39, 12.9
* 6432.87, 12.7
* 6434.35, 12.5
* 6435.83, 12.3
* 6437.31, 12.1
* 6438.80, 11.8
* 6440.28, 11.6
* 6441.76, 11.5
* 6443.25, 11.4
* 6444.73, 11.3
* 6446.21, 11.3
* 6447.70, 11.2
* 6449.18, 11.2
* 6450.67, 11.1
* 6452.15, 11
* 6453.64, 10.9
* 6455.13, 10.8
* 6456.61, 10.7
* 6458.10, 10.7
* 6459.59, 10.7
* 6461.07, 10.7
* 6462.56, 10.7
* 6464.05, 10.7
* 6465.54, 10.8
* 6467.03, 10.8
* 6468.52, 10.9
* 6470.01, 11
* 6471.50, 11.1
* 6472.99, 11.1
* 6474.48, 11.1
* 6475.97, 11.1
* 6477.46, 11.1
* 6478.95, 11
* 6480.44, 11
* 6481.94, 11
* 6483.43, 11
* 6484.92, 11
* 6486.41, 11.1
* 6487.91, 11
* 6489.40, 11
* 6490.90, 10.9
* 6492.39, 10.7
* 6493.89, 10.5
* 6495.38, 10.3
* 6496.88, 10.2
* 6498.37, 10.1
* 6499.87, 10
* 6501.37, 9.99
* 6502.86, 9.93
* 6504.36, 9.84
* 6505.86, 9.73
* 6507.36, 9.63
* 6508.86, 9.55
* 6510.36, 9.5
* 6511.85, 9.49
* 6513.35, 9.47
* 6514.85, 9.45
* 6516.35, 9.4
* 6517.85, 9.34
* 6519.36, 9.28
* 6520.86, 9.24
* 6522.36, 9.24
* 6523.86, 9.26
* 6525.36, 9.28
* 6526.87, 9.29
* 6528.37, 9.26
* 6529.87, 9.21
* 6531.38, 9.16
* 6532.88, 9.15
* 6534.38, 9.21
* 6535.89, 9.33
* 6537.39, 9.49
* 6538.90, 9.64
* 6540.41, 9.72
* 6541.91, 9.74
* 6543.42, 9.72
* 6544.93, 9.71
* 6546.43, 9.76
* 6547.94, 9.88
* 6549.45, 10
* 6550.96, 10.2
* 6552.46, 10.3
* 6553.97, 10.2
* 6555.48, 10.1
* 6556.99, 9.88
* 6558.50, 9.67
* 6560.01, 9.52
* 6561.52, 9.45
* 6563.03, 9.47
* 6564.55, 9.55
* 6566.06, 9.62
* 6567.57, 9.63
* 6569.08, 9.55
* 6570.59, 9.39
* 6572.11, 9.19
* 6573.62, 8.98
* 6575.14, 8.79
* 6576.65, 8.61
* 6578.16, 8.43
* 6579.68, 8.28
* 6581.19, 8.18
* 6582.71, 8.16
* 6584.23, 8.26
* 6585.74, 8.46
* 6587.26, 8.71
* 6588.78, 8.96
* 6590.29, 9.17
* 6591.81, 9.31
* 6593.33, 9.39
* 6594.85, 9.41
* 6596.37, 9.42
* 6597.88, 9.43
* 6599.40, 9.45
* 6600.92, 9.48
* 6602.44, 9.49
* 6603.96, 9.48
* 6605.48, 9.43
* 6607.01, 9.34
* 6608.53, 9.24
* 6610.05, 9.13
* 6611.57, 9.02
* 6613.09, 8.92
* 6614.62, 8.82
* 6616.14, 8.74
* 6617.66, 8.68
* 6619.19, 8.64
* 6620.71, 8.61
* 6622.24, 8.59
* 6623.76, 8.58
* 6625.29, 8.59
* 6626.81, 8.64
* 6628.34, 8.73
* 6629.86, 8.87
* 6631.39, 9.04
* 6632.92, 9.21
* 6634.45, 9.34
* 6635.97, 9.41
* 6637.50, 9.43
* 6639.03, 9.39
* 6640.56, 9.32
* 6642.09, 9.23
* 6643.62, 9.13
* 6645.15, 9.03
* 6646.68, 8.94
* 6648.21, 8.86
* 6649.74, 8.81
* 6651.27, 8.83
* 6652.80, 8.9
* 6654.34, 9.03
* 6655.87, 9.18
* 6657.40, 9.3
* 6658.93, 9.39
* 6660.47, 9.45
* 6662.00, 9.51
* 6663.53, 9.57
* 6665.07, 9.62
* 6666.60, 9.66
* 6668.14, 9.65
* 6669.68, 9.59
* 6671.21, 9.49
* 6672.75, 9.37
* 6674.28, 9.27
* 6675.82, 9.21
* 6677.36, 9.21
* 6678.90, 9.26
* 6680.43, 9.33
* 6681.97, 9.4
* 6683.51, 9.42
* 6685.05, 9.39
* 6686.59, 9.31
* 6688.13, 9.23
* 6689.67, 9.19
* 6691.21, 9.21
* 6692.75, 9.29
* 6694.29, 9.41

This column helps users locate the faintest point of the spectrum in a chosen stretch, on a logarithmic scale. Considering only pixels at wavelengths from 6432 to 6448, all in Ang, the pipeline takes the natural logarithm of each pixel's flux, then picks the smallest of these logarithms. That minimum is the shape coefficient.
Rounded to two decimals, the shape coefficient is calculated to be 2.42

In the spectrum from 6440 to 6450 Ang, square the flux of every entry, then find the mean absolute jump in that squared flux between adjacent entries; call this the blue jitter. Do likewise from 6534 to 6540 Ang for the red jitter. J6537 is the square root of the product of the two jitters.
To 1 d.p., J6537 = 2.0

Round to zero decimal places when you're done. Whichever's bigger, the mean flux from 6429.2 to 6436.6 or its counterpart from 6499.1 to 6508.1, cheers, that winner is 13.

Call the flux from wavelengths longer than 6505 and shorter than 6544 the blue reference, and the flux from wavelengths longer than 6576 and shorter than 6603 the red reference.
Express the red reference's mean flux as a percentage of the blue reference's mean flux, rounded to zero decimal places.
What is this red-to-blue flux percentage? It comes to 95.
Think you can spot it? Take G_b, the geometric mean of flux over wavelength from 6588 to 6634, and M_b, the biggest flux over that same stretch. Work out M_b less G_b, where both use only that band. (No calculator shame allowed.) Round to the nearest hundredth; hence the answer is 0.44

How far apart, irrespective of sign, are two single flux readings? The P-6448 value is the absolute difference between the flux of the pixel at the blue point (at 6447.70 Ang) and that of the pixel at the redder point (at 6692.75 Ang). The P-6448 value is 1.9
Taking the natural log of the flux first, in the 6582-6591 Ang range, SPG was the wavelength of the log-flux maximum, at 6590.29 Ang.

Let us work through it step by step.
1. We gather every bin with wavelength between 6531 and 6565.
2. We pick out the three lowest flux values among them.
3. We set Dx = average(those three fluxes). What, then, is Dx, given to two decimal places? 9.17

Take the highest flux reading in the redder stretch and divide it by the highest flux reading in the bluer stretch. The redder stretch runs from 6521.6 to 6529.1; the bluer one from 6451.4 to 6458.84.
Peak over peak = 0.84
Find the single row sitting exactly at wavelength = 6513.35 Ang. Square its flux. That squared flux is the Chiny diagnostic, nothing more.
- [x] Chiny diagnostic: 90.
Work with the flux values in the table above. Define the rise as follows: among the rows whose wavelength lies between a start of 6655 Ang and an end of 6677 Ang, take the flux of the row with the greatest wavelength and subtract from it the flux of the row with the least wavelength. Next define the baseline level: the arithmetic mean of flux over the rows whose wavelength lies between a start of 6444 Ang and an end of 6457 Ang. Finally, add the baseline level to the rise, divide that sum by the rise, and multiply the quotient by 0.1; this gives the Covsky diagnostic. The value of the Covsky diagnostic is 37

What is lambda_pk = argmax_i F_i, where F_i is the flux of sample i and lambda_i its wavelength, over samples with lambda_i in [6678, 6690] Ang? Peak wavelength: 6683.51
